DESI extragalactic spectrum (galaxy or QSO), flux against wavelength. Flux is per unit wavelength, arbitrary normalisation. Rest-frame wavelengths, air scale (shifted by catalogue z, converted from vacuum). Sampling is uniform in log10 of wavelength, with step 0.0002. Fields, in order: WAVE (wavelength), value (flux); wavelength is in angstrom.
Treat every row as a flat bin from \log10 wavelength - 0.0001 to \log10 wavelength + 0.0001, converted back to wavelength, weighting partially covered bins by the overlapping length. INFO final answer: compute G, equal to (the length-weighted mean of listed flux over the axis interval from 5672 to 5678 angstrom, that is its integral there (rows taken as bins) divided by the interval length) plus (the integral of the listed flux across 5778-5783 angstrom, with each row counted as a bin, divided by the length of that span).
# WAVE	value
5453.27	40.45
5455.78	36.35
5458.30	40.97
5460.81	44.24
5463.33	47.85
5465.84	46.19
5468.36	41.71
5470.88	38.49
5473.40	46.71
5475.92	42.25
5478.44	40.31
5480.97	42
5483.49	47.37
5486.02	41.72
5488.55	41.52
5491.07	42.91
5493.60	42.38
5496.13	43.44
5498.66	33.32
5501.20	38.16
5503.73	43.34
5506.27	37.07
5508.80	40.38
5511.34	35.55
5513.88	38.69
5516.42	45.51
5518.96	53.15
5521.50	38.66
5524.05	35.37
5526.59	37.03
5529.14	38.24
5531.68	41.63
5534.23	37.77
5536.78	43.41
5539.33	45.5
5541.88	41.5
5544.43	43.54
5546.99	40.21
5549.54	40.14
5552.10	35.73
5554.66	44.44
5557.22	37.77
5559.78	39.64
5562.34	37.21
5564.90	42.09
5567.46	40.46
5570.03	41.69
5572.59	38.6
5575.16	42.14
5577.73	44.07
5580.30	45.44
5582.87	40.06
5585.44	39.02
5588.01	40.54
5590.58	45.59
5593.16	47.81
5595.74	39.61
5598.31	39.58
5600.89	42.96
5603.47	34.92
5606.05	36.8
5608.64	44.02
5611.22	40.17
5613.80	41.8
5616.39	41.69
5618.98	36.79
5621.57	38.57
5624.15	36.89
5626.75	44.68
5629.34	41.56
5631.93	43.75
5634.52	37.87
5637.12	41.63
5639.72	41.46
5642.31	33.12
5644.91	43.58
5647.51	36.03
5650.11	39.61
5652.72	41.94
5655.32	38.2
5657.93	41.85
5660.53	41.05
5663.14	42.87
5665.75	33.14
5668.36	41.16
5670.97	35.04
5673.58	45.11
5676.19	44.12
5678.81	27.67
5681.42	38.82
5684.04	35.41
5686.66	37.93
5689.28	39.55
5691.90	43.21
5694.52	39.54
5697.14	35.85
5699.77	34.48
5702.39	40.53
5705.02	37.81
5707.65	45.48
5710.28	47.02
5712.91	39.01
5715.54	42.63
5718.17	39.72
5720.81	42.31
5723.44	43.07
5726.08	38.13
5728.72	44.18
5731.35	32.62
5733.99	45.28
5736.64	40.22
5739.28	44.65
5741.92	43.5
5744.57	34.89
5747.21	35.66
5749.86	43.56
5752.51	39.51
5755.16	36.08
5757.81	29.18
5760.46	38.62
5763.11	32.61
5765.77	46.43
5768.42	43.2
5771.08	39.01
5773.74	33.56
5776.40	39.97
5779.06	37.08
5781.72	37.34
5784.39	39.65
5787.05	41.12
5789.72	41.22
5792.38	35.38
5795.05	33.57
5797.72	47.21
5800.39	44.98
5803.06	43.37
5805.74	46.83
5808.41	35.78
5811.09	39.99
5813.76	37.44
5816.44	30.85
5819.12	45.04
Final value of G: 80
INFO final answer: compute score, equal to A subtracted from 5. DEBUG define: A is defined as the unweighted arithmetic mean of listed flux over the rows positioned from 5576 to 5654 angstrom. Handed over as -35.7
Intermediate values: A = 40.7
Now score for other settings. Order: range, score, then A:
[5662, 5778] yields -34.4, 39.4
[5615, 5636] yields -35.2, 40.2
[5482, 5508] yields -36.1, 41.1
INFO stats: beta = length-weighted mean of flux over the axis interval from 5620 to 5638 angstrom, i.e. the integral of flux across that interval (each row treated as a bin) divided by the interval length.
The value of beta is 41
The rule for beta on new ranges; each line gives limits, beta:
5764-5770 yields 44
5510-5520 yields 43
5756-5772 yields 38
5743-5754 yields 38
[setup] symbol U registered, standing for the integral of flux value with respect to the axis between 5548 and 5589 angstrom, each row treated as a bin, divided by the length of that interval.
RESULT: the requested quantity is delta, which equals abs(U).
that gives 40.6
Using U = 40.6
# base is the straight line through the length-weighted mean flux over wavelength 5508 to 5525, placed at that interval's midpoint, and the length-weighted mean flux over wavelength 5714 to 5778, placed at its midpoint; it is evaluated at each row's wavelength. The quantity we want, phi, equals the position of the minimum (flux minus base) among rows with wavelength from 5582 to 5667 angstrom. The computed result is 5642.31 angstrom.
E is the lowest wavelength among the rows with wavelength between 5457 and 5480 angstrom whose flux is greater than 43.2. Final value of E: 5460.81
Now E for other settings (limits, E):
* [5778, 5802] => 5797.72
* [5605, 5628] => 5608.64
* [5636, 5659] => 5644.91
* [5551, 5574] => 5554.66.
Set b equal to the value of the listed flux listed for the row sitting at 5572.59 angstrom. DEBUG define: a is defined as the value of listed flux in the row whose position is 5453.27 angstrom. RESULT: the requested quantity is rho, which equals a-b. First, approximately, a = 40.45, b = 38.6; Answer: 2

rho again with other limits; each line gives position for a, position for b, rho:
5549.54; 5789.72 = -1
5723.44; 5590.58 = -3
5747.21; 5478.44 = -5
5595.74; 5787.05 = -2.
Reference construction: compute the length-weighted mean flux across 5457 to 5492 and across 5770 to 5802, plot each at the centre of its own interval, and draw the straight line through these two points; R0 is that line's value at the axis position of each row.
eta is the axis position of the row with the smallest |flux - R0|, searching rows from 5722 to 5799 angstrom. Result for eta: 5752.51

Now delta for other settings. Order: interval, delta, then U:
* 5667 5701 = 38.3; 38.3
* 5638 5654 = 39.3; 39.3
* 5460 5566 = 41.3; 41.3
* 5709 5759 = 40.1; 40.1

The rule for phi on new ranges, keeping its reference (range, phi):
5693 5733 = 5731.35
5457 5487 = 5470.88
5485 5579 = 5498.66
